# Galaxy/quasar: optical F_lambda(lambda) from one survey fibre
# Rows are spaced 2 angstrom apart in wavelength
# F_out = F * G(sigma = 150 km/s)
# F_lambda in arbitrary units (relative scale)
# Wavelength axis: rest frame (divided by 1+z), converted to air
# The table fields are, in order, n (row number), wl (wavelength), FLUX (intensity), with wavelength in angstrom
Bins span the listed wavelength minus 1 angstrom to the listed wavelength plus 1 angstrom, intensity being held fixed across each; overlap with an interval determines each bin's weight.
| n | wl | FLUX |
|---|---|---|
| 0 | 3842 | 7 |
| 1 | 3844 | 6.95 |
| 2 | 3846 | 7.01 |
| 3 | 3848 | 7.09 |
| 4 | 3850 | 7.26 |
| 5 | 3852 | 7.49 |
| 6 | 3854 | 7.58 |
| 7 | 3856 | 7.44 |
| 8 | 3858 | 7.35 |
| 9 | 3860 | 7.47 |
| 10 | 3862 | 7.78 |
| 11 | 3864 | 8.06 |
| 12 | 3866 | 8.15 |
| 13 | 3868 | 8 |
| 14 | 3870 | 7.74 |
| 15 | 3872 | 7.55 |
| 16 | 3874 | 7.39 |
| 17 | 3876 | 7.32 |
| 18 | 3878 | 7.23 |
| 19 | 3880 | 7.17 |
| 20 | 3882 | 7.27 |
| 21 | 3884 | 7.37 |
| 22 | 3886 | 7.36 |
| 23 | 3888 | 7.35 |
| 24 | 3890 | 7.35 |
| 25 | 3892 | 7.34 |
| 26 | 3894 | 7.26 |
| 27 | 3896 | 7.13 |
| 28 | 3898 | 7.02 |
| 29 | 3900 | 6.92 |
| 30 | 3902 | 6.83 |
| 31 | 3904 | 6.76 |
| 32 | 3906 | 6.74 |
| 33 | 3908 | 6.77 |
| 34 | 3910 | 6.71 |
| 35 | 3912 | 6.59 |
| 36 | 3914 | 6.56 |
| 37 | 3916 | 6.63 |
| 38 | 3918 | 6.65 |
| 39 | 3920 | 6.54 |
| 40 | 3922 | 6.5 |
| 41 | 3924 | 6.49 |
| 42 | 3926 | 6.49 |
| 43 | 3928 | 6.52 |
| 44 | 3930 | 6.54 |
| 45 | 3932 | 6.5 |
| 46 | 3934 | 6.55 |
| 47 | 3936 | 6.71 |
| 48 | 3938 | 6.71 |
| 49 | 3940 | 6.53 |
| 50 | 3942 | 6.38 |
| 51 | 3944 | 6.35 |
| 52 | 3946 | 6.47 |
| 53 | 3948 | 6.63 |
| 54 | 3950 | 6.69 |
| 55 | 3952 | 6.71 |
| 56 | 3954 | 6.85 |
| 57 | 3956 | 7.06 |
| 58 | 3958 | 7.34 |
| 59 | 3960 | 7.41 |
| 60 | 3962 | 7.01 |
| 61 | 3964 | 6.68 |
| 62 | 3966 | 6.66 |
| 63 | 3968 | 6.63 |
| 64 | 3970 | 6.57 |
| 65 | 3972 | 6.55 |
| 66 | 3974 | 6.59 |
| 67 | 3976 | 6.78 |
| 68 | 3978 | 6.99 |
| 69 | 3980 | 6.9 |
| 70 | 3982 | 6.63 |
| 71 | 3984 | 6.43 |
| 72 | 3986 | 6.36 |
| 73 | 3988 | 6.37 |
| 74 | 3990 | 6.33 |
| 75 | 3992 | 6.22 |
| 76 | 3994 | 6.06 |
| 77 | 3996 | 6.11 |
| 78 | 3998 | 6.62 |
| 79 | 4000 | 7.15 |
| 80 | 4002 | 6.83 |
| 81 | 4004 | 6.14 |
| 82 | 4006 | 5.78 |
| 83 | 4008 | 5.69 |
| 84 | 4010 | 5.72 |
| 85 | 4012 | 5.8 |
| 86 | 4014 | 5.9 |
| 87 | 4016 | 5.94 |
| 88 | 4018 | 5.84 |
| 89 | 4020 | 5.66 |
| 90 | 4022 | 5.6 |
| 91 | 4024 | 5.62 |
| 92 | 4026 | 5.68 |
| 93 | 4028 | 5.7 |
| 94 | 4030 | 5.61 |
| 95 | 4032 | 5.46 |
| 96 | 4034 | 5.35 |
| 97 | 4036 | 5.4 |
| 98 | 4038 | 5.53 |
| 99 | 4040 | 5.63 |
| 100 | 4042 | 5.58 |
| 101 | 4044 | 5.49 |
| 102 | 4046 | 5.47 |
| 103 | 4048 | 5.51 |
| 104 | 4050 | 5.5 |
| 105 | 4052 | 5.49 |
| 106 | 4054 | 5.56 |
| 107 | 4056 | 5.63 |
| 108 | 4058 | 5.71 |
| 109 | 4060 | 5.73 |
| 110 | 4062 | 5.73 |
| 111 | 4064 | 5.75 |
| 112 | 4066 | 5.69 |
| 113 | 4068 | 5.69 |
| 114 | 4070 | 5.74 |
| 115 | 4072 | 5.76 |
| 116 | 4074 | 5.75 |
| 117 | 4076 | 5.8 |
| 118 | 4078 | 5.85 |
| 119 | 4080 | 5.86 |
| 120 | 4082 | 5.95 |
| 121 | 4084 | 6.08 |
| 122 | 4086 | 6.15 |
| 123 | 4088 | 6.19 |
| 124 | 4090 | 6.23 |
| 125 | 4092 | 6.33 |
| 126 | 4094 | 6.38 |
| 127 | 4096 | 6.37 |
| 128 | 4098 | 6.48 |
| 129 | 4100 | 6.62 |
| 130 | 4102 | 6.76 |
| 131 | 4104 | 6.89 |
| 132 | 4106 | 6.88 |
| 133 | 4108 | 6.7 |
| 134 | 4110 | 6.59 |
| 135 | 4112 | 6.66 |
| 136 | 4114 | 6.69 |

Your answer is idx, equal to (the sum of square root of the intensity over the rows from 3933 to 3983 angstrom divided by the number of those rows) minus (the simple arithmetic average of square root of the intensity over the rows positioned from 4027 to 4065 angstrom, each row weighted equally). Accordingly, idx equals 0.23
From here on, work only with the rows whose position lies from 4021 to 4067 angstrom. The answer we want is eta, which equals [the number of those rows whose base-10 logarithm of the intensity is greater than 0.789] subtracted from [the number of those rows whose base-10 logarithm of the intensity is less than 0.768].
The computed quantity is 23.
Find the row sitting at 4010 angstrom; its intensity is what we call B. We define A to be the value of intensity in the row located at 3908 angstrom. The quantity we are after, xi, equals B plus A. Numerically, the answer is 12.5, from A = 6.77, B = 5.72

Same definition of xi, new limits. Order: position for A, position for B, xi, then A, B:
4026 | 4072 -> 11.4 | 5.68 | 5.76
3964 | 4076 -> 12.5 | 6.68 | 5.8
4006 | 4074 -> 11.5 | 5.78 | 5.75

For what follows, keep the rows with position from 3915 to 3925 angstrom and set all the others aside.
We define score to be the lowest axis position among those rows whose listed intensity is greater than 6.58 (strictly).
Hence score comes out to 3916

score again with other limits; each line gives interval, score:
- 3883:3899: 3884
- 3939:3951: 3948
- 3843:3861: 3844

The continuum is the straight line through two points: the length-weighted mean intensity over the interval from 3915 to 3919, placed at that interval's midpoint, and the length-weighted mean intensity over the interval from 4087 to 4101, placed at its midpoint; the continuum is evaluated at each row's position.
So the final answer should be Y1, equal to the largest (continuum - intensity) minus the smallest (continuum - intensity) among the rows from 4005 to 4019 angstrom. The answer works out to 0.26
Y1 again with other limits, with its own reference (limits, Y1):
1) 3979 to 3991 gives 0.55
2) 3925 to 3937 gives 0.24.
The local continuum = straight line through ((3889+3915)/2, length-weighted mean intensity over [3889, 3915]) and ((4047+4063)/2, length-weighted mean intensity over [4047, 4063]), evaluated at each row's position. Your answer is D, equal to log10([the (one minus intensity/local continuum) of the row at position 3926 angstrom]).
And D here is -1.5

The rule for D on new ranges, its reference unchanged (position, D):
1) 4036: -1.2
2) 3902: -1.9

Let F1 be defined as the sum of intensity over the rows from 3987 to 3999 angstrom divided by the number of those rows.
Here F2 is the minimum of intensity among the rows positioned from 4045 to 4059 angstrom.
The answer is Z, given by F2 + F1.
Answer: 11.8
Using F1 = 6.3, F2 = 5.47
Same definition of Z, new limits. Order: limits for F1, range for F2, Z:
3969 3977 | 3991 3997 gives 12.7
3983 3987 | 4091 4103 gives 12.7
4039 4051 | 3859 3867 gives 13.0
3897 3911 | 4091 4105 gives 13.2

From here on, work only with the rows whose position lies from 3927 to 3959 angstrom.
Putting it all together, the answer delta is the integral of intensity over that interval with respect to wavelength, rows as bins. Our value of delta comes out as 213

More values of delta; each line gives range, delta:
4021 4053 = 177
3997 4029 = 191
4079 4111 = 205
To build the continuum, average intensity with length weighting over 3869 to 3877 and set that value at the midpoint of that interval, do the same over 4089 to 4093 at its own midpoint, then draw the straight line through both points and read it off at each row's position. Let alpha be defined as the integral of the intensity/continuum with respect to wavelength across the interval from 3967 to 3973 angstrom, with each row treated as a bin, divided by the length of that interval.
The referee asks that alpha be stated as 0.95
